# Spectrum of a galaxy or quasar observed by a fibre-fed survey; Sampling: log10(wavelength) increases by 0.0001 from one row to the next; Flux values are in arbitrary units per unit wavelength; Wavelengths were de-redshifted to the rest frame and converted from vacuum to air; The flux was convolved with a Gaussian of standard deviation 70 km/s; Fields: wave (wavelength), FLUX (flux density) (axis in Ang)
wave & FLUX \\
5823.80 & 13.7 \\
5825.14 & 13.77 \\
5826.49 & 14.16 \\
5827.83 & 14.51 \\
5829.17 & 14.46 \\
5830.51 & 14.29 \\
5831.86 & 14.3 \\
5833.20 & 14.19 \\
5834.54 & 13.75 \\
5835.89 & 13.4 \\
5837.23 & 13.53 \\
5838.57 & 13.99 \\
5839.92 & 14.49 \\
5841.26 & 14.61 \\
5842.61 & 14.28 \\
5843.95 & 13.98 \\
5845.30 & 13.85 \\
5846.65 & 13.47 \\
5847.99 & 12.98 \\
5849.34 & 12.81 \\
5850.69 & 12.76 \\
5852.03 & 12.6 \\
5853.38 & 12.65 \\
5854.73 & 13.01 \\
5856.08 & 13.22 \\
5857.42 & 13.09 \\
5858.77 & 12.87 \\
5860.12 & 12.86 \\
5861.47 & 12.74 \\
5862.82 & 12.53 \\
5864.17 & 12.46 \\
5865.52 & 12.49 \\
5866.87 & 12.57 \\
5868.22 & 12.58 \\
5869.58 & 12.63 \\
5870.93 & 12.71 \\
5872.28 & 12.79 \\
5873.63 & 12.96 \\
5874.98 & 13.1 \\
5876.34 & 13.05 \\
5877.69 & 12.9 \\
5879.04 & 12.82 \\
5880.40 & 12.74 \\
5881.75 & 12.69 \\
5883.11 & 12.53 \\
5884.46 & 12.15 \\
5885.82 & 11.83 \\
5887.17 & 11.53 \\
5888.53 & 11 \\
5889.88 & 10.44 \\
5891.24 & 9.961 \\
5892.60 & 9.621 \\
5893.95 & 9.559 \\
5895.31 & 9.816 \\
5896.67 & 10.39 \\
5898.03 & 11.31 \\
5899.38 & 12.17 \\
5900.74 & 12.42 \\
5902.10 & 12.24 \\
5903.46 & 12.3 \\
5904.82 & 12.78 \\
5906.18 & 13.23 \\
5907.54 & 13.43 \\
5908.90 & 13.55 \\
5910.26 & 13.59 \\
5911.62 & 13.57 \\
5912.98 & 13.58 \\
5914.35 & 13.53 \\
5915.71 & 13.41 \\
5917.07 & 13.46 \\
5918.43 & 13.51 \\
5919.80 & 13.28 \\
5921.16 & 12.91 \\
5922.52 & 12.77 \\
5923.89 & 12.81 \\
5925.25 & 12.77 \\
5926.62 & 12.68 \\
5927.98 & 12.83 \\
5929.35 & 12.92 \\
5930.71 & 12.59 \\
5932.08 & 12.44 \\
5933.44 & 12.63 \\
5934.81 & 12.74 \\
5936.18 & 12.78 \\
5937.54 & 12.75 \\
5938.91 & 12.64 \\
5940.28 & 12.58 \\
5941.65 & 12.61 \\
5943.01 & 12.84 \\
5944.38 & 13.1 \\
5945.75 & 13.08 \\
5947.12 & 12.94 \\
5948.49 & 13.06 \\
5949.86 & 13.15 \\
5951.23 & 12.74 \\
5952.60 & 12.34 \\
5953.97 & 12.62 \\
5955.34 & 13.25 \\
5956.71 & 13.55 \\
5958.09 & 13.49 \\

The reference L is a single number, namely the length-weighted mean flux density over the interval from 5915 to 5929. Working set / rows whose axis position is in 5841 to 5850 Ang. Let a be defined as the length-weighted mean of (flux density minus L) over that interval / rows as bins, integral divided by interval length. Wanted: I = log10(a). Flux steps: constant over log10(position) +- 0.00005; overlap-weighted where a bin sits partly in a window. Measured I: -0.20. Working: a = 0.6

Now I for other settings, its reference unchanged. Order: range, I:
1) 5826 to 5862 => -0.26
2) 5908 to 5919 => -0.32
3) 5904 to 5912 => -0.53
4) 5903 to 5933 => -1.30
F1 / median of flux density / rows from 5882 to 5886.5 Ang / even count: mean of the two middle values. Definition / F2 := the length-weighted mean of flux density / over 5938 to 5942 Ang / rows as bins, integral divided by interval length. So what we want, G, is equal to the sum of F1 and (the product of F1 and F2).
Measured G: 165.2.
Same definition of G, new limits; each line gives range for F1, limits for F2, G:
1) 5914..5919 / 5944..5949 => 189.3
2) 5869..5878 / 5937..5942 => 175.8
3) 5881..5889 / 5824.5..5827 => 178.7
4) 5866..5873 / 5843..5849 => 183.9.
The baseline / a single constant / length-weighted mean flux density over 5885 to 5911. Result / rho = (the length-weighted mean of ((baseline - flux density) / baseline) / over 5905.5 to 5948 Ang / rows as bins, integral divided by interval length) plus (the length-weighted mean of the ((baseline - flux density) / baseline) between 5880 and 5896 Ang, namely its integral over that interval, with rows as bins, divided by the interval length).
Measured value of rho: -0.07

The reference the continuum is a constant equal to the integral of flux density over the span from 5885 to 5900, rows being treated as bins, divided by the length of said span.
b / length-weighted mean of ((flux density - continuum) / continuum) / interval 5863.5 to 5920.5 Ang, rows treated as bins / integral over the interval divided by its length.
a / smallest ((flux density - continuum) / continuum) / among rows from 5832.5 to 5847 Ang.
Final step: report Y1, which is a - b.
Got 0.10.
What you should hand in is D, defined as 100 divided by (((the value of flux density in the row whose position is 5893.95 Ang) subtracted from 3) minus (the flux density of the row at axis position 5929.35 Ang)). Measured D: -5.13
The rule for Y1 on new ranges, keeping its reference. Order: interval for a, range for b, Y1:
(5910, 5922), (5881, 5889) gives 0.09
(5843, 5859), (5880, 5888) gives 0.04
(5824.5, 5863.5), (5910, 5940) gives -0.04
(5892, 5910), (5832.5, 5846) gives -0.42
